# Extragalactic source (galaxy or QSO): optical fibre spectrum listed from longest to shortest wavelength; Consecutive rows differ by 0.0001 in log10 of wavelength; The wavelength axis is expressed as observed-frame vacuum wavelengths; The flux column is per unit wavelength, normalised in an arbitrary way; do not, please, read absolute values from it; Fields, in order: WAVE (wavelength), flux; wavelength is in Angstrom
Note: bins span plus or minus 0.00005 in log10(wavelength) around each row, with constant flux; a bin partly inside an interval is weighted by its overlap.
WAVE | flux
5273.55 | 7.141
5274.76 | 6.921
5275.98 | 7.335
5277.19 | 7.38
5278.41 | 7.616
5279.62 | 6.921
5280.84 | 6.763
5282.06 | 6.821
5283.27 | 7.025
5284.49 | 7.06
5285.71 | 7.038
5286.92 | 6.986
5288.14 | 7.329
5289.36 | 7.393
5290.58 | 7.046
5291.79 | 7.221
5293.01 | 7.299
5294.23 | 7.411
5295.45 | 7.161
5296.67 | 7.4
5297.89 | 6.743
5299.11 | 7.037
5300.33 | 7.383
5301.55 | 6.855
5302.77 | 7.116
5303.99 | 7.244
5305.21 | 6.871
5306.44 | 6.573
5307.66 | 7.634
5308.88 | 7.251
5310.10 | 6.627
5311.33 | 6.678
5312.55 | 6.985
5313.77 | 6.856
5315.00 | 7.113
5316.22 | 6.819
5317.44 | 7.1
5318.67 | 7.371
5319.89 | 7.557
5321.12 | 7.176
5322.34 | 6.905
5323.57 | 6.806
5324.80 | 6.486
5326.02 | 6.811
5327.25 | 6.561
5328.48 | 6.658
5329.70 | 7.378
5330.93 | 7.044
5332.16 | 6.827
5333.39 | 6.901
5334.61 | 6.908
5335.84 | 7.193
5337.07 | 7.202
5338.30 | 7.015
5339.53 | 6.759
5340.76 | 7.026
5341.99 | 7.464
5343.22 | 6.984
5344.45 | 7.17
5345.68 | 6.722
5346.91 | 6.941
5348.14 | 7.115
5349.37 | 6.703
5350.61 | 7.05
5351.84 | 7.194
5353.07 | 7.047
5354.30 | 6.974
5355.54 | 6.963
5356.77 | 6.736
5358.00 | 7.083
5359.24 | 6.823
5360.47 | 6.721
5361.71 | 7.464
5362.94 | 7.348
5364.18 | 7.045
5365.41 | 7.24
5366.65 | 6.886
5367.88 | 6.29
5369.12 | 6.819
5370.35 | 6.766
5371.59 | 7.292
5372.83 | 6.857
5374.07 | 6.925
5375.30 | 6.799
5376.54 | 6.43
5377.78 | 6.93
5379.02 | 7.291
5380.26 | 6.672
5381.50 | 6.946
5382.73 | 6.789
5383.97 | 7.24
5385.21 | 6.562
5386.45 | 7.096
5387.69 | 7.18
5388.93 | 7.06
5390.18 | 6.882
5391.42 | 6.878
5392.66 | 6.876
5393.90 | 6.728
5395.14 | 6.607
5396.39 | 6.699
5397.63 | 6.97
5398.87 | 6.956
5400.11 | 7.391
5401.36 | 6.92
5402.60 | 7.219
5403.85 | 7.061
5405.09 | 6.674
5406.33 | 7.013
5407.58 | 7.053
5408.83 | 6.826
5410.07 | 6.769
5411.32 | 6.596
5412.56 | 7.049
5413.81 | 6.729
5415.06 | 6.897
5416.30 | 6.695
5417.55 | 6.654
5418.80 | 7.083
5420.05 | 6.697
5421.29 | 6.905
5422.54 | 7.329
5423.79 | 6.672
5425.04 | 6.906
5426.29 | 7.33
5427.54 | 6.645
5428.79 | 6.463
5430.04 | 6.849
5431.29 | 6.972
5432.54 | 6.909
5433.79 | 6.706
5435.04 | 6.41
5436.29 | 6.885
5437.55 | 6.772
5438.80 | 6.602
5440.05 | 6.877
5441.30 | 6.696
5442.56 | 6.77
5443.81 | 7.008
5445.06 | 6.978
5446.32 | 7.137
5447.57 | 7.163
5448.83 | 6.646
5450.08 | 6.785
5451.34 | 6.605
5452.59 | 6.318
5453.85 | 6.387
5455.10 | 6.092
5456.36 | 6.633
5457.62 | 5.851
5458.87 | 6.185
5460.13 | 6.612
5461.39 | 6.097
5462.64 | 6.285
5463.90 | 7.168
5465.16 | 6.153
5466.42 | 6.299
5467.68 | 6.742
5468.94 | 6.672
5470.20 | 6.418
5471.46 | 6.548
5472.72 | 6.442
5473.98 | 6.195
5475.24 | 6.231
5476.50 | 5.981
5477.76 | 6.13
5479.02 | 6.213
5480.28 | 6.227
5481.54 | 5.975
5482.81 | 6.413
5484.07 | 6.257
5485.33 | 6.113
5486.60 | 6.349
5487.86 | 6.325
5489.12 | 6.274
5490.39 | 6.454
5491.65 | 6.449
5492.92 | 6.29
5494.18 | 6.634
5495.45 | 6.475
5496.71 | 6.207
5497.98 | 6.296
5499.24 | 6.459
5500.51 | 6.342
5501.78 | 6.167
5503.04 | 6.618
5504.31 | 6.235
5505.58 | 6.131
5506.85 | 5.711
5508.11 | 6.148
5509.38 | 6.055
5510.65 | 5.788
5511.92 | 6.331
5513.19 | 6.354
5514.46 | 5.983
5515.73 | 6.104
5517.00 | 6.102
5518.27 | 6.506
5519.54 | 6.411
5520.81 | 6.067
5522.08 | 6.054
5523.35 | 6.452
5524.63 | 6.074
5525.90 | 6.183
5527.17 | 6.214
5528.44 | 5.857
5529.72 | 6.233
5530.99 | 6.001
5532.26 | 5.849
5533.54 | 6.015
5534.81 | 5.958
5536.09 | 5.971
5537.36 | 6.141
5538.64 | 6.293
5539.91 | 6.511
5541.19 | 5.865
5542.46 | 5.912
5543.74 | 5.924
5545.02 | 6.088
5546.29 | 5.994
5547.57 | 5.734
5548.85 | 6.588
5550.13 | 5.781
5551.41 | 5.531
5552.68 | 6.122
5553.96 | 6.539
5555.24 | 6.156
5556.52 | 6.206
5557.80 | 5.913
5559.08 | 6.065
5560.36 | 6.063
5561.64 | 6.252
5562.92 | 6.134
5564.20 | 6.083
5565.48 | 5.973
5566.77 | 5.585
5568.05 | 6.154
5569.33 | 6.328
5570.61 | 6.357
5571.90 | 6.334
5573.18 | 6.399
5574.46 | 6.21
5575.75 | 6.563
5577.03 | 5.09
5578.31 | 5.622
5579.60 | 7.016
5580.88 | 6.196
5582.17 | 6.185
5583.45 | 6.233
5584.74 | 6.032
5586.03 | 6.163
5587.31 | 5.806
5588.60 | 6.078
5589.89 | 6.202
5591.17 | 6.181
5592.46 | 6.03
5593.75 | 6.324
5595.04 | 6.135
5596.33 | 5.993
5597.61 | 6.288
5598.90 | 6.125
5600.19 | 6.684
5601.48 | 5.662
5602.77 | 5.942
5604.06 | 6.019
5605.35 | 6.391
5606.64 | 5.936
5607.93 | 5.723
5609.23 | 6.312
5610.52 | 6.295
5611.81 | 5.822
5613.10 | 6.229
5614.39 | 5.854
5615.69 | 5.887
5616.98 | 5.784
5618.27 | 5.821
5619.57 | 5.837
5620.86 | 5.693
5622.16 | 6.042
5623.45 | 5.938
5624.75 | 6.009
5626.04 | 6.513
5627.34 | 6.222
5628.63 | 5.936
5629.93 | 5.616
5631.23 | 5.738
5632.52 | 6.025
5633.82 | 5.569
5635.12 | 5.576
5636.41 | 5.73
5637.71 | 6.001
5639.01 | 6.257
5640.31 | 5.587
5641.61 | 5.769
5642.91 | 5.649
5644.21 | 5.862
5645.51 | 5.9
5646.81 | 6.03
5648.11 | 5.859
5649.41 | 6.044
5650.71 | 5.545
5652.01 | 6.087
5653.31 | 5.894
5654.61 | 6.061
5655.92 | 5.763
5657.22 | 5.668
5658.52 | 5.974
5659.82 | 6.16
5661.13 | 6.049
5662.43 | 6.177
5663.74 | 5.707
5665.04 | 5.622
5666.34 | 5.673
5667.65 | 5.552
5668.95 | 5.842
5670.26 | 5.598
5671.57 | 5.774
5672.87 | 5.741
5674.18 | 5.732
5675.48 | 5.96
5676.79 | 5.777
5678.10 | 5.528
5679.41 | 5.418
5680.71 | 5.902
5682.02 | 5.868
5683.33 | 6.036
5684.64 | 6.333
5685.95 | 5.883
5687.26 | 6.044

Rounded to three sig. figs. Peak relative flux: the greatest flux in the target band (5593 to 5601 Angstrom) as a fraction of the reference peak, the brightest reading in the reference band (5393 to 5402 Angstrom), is 0.904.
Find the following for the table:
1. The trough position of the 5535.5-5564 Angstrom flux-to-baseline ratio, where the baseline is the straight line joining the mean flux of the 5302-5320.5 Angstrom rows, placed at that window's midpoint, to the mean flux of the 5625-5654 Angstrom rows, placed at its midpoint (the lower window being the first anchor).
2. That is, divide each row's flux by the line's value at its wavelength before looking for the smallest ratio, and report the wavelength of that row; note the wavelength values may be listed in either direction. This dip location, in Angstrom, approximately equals 5551.41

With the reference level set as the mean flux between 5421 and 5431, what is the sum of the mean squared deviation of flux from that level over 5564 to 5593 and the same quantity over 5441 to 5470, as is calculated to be 0.9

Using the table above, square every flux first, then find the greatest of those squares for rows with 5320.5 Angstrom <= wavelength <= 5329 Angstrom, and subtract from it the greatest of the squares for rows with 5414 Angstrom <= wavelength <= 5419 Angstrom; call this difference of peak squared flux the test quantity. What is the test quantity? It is 1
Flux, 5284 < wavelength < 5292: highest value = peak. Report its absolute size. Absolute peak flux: 7.4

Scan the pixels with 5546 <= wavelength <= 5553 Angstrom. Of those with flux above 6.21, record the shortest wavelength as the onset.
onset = 5548.85 Angstrom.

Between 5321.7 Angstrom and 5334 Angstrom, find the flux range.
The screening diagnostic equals 0.89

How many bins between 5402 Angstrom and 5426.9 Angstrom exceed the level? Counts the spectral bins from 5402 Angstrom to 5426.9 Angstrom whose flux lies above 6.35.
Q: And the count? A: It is 20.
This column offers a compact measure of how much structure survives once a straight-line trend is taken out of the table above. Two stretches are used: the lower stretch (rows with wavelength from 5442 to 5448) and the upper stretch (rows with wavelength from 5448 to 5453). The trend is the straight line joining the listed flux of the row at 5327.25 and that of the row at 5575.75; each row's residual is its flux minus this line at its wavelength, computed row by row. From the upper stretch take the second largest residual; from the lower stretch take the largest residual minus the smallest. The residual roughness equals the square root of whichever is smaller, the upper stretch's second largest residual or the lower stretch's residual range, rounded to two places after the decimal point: 0.29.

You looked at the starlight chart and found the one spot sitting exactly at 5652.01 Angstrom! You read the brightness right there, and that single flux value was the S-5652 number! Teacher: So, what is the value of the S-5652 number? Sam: 6.087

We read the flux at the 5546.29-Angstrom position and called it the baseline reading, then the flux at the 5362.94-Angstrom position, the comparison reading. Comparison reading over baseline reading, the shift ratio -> 1.23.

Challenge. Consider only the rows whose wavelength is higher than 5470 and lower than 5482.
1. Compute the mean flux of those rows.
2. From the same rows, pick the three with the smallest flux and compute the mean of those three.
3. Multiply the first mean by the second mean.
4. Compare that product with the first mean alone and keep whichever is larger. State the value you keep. 38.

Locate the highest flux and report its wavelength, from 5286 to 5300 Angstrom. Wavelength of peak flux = 5294.23 Angstrom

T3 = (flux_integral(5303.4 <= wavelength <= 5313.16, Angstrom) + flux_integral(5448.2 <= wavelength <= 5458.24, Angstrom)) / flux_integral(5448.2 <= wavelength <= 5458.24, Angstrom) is 2.06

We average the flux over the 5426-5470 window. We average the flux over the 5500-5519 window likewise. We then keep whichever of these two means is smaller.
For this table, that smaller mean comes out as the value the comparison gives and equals 6.17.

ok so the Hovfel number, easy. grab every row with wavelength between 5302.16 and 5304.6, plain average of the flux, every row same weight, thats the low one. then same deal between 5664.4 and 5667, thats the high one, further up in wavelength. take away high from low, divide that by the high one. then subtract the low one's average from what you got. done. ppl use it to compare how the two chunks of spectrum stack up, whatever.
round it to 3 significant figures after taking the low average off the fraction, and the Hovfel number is -6.91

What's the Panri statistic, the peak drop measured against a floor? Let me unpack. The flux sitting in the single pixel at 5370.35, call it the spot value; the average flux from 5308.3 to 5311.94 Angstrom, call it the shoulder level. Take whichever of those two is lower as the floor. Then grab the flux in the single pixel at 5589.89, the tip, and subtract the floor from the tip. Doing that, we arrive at -0.56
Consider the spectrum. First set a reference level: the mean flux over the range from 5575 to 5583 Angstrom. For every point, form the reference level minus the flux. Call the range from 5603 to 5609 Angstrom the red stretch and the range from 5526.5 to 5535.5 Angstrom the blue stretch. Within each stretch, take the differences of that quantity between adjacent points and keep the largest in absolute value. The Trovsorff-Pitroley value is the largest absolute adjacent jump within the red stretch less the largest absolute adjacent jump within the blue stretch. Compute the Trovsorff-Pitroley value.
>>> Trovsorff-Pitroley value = 0.1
